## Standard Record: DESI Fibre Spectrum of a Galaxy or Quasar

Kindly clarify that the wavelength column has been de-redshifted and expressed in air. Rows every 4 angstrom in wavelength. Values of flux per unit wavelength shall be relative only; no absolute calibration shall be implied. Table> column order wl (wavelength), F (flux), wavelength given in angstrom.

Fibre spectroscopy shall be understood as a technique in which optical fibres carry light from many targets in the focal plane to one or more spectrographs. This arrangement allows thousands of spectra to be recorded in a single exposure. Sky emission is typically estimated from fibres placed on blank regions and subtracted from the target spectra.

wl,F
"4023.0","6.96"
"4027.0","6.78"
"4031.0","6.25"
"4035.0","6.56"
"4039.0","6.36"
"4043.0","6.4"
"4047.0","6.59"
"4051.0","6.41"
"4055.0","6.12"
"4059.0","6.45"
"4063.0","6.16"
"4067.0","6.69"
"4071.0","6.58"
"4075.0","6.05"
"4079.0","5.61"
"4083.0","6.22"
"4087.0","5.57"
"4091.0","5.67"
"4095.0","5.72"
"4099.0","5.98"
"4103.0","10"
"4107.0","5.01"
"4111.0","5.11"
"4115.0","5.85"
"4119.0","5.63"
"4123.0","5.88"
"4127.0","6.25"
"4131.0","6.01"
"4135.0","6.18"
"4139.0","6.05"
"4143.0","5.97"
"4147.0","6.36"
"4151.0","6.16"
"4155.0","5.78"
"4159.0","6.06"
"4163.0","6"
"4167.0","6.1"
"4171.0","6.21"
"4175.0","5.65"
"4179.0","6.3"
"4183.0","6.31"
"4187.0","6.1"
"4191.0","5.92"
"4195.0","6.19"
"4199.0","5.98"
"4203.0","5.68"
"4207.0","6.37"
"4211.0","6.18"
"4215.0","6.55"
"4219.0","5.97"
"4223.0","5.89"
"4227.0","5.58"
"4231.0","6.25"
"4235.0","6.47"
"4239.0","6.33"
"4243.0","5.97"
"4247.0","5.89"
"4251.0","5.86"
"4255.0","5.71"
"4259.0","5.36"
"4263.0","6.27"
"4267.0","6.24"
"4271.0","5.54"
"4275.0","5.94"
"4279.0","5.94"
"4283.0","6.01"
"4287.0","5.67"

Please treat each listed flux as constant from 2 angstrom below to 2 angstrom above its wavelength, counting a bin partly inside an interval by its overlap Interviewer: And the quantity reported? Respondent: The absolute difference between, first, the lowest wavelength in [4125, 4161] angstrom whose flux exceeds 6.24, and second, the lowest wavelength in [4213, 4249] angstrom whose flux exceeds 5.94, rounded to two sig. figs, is 88 angstrom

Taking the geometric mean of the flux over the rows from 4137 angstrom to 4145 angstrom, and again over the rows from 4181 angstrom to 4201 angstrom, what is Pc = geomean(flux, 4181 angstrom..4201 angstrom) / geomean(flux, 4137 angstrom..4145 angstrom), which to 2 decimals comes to 1.01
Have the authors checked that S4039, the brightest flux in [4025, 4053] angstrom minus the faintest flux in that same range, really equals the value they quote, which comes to 0.53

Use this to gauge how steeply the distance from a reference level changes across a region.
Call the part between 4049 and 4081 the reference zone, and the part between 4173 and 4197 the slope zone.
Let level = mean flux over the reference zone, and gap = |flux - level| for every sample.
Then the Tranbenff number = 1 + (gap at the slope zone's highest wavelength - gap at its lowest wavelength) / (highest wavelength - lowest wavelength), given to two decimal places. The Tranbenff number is 0.97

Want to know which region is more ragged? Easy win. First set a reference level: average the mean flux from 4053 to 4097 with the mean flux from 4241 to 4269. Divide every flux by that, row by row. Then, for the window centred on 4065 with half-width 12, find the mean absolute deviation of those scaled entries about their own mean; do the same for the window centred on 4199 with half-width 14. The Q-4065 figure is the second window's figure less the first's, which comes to -0.010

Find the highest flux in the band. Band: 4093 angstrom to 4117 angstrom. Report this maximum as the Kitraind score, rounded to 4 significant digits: 10.00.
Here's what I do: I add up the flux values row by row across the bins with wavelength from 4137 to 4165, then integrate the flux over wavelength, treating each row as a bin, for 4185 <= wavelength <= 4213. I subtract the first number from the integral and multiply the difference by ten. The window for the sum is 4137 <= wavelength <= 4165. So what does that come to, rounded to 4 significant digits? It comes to 1273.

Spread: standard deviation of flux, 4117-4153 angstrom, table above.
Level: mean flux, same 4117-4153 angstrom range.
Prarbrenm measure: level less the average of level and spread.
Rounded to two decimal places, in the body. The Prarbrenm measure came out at 2.92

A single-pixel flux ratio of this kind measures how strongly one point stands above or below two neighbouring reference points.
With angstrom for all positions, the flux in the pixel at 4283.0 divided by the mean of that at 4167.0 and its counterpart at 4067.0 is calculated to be 0.94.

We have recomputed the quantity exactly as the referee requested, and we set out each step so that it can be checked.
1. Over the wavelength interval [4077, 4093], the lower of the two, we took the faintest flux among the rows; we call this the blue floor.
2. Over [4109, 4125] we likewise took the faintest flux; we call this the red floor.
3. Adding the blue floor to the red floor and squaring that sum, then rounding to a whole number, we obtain 114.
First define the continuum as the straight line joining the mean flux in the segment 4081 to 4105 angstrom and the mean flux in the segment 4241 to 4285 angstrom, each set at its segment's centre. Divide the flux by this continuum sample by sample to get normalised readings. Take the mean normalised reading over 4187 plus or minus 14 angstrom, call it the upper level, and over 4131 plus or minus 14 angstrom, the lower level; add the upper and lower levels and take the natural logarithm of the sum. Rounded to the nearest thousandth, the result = 0.653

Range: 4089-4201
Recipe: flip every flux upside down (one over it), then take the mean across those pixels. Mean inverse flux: 0.1664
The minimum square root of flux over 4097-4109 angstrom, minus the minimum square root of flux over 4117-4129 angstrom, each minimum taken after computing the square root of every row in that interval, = -0.13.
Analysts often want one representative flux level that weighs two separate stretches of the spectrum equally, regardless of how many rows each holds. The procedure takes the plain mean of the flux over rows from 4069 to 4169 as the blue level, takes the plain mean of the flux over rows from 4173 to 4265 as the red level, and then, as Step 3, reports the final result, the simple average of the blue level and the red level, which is 6.05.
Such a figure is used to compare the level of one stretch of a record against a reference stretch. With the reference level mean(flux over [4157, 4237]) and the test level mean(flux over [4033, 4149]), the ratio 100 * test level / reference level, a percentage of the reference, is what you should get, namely 102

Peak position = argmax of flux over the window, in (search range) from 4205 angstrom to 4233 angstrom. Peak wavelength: 4215.0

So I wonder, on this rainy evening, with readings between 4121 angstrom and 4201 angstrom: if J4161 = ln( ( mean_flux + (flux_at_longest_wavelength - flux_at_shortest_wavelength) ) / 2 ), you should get 1.13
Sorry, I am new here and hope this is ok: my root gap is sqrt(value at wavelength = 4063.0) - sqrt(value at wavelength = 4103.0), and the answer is -0.68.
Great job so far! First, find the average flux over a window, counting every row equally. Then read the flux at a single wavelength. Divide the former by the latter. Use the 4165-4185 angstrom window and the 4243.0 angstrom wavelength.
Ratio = 1.02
